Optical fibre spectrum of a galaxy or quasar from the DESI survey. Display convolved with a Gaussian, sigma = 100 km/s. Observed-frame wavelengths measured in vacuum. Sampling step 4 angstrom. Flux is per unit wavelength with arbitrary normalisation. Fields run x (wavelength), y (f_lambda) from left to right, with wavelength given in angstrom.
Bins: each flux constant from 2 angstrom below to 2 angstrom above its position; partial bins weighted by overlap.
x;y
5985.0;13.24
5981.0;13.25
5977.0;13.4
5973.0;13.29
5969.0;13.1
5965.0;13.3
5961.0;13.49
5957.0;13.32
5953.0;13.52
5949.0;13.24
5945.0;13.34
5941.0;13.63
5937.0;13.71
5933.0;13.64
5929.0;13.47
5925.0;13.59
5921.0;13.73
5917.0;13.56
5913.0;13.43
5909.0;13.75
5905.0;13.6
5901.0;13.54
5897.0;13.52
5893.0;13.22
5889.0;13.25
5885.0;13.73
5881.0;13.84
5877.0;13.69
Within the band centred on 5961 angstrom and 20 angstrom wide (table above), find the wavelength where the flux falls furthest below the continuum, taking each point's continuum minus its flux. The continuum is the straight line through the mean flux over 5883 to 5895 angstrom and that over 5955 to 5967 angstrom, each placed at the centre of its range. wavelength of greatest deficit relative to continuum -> 5969.0 angstrom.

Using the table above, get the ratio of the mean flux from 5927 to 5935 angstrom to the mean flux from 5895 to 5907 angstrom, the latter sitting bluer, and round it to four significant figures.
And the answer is 1.000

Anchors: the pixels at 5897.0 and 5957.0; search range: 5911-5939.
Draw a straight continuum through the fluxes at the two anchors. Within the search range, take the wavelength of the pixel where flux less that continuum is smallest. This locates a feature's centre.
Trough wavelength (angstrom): 5913.0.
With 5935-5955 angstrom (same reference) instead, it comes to 5949.0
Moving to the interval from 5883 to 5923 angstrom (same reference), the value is 5893.0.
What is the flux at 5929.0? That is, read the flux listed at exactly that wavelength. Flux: 13.47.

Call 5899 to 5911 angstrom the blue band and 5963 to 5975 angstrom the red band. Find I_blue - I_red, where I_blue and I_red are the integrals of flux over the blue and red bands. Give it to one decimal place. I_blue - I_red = 4.8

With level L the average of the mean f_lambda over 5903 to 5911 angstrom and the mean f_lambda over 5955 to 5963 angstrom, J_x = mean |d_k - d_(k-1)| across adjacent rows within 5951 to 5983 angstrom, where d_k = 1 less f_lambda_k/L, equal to 0.0128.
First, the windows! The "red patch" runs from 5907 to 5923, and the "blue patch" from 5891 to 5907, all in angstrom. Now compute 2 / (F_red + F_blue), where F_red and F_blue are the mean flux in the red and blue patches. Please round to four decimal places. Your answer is 0.0738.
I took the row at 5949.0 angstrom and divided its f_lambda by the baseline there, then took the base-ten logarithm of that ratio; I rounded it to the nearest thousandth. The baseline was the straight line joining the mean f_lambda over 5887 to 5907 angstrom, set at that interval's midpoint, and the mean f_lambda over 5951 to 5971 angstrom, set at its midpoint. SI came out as -0.004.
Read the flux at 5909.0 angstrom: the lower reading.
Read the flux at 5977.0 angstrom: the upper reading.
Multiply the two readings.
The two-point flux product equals 184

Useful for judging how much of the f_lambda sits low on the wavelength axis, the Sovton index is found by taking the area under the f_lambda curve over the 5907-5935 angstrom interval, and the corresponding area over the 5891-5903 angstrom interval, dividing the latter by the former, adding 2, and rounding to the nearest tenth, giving 2.4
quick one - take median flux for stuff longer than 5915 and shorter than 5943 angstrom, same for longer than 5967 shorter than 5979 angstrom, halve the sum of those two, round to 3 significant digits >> 13.5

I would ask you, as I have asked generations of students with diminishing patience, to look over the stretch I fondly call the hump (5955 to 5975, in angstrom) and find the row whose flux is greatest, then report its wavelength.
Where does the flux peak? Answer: 5961.0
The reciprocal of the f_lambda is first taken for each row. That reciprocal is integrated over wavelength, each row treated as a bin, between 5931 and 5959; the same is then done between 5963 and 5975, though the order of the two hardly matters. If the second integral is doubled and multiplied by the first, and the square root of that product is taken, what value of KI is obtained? 1.9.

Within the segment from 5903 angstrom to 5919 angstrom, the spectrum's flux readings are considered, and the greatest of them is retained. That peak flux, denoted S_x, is 13.75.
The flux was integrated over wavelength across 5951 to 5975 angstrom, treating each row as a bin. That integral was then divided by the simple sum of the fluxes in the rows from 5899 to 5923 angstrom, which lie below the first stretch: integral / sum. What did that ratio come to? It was 3.92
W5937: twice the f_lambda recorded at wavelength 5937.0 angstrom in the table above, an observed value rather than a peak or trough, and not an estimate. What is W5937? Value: 27.4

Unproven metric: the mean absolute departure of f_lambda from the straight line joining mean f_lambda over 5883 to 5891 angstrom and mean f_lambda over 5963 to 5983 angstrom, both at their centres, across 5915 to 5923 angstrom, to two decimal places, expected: 0.24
